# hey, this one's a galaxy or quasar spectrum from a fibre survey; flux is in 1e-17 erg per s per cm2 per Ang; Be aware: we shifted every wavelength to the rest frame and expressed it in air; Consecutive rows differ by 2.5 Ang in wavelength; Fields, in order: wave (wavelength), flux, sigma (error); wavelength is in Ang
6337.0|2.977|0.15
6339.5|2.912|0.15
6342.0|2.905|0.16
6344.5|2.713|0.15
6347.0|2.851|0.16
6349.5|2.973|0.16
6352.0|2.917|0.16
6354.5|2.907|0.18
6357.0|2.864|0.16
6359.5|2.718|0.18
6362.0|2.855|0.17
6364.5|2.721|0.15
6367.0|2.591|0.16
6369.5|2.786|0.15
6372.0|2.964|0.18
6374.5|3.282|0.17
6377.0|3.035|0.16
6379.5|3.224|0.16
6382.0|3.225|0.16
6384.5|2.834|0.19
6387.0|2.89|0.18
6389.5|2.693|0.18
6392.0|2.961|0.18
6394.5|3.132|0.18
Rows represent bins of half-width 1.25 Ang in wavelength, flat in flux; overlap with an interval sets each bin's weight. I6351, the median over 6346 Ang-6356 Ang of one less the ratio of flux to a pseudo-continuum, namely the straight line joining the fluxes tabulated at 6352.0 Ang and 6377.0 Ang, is 0.004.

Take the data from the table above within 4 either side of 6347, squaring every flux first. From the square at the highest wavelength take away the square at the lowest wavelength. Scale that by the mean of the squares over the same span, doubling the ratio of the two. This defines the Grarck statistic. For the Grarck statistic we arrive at 0.36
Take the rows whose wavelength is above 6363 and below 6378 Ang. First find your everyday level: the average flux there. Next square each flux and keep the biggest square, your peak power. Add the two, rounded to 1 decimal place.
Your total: 13.7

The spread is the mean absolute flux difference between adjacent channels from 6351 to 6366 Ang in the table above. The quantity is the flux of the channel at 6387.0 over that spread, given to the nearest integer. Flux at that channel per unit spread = 31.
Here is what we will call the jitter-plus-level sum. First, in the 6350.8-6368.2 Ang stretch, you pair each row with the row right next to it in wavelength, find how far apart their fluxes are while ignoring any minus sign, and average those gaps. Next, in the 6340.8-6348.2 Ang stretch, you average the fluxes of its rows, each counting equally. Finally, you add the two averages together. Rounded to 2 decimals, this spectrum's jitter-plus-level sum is 2.92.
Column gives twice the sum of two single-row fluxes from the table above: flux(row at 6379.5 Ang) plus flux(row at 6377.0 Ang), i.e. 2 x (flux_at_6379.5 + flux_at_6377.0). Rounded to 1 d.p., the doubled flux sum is 12.5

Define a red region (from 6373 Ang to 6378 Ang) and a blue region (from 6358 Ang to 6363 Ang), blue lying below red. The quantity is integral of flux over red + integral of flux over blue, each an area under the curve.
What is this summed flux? 29.7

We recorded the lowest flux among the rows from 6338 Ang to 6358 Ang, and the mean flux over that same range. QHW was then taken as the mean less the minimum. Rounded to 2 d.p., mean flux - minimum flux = 0.17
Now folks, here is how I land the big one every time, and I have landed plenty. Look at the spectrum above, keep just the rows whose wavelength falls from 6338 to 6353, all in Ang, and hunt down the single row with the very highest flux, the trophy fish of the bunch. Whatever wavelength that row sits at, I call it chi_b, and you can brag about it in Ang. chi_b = 6349.5 Ang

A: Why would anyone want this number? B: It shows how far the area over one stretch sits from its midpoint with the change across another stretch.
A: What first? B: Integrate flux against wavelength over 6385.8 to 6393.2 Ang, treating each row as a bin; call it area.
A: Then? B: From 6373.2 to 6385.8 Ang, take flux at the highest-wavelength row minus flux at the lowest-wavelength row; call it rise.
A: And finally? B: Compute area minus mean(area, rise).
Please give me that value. 11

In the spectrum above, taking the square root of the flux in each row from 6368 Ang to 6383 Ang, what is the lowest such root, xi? 1.669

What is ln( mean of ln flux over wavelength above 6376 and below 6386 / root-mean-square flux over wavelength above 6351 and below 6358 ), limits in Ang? -0.95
